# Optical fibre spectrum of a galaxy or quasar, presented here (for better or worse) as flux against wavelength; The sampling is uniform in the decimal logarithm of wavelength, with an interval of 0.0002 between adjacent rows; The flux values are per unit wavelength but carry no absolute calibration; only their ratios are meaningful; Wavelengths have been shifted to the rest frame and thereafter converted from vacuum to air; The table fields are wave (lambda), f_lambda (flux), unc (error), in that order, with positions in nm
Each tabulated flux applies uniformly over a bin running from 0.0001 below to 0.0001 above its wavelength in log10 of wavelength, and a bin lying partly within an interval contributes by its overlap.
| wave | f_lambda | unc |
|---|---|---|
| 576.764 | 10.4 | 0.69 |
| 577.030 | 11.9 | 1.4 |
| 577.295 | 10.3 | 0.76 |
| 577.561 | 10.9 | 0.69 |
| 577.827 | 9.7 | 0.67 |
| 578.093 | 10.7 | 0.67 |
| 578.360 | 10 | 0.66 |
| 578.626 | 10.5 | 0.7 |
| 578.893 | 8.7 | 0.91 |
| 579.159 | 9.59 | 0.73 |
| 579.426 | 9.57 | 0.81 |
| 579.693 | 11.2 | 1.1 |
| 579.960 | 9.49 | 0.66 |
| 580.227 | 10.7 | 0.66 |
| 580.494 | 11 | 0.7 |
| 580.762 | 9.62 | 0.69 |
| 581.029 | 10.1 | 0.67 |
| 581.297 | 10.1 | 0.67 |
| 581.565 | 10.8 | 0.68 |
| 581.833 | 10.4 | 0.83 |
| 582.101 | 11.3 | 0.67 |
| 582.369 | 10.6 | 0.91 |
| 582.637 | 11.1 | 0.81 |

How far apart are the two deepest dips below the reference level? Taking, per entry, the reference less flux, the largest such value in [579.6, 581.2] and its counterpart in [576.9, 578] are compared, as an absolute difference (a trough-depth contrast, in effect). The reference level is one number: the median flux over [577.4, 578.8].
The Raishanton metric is 0.2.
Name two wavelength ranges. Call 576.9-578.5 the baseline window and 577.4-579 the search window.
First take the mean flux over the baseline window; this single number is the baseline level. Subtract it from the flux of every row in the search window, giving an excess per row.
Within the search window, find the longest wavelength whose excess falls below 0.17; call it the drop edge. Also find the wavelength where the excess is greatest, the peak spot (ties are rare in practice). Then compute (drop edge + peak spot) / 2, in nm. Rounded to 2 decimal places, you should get 578.23 nm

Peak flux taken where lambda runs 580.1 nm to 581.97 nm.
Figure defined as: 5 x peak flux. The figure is 55.0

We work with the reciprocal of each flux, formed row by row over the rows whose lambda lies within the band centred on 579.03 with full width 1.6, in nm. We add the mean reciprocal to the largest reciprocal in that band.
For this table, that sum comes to 0.216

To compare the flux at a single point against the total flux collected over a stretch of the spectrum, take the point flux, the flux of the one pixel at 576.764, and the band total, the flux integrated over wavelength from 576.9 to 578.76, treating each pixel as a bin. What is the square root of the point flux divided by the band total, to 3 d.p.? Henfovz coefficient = 0.727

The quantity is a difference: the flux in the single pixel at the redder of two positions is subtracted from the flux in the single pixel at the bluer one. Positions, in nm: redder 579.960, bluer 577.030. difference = 2.4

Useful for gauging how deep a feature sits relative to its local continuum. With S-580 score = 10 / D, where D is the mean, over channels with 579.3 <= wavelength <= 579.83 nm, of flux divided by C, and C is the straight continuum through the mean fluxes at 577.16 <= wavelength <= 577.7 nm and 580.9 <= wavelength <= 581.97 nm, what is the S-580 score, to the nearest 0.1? 10.1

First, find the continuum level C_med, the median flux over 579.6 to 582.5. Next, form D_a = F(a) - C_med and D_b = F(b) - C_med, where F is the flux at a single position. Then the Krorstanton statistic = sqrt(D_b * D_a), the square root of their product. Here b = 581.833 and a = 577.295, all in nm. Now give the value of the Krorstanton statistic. 0.245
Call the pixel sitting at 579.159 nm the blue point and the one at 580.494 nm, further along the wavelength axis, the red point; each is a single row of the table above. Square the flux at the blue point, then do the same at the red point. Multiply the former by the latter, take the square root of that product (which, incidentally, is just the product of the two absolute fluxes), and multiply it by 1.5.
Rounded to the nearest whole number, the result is 158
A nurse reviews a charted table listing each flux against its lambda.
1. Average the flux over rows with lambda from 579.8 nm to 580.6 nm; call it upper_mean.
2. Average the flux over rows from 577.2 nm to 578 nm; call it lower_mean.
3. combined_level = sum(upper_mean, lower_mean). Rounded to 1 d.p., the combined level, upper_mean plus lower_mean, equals 20.7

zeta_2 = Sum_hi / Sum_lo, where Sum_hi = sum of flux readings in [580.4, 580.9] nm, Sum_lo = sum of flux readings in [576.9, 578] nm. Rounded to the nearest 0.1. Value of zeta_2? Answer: 0.5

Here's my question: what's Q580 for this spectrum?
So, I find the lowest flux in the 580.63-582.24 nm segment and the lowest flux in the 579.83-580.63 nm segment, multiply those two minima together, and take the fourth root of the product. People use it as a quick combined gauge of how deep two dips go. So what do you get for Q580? 3.09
